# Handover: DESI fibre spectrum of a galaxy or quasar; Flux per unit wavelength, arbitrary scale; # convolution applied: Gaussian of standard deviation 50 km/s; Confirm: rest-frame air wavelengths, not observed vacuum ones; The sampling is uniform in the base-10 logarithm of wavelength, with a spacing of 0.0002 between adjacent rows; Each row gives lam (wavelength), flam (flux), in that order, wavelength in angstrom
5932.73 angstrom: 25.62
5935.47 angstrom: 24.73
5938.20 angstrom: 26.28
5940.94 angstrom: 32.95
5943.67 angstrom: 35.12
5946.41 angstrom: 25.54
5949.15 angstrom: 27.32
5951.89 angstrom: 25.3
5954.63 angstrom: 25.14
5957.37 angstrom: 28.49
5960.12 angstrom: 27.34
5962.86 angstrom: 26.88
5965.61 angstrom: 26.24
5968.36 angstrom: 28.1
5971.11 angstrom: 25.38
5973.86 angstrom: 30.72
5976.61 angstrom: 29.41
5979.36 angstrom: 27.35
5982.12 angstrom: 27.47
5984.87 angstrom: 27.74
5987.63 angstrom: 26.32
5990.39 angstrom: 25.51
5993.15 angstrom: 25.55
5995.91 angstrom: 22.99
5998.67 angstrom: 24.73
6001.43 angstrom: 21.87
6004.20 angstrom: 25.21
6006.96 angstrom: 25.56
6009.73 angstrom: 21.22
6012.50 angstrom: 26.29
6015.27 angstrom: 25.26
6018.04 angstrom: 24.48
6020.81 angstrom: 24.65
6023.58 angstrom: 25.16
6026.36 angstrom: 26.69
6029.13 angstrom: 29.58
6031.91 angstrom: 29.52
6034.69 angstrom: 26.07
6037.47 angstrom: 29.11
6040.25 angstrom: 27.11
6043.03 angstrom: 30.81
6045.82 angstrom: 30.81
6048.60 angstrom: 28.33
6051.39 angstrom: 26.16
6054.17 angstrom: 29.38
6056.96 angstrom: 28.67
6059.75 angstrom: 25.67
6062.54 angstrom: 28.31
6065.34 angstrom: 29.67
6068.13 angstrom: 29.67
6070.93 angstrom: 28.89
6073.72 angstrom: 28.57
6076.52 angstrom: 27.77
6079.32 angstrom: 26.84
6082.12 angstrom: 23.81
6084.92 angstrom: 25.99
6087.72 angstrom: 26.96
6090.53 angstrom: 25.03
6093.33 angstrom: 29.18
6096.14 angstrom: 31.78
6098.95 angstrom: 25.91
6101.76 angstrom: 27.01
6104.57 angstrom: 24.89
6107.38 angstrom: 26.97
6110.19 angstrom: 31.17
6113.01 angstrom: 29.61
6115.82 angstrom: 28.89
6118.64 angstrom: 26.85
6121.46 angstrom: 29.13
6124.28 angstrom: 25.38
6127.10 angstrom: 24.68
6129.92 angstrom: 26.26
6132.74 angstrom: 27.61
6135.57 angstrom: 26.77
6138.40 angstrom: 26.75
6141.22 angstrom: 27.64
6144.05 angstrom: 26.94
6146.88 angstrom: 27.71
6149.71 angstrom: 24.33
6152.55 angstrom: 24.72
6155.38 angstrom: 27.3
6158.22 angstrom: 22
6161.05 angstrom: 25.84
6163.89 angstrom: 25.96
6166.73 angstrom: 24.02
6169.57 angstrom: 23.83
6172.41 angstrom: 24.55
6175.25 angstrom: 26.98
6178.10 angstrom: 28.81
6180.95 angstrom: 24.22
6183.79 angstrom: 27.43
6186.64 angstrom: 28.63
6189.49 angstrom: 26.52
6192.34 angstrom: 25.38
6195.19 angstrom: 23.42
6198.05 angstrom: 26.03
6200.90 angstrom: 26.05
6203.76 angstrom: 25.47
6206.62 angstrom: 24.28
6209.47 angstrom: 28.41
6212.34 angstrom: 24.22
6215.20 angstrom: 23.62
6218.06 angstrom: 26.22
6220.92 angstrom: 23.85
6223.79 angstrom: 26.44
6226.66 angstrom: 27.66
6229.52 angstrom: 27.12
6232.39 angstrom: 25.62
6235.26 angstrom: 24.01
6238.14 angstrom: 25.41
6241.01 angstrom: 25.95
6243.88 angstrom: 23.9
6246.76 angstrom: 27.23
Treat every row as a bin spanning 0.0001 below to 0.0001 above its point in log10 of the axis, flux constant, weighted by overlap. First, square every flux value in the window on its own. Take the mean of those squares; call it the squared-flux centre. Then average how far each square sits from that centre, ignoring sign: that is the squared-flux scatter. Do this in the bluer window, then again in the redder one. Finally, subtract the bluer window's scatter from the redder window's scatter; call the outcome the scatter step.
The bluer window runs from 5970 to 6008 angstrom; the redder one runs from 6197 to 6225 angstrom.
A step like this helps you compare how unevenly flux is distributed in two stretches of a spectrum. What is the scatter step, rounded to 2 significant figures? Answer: -33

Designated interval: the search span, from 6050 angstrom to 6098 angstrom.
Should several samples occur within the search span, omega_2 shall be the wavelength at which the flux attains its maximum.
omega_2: 6096.14 angstrom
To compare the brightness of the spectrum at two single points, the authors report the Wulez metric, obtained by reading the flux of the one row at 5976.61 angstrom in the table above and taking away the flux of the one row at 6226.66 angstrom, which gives 2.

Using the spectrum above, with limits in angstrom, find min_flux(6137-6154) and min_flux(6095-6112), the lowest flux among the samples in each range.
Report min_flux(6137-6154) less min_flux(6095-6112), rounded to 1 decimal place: -0.6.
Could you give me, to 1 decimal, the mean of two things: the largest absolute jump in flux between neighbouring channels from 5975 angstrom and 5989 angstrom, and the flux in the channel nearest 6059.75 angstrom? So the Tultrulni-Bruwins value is 13.9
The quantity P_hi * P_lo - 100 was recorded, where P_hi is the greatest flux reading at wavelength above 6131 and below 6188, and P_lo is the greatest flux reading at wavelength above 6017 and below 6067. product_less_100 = 788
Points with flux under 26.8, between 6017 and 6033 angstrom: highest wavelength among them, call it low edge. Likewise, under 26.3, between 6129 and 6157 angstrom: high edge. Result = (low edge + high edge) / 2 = 6089.5 angstrom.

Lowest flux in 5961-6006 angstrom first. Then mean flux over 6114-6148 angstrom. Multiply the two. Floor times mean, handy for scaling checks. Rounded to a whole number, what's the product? 592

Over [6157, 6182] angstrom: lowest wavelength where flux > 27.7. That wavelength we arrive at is 6178.10 angstrom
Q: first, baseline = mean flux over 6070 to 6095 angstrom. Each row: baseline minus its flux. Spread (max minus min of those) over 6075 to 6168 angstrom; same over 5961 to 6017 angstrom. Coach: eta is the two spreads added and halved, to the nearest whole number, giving 10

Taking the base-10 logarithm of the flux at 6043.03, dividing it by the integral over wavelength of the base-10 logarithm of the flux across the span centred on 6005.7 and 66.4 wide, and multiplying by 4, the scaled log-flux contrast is 0.0633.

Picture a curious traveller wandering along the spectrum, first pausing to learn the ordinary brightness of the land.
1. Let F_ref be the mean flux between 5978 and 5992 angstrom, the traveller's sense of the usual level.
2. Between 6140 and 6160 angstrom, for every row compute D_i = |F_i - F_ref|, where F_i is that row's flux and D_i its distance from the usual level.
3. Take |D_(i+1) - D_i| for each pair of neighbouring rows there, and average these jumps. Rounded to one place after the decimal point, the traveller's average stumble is 1.6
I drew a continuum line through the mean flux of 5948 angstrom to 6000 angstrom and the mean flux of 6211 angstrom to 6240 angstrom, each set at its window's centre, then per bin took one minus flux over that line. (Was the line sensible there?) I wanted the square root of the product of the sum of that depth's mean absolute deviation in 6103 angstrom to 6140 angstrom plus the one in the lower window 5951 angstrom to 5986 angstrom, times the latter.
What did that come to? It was 0.070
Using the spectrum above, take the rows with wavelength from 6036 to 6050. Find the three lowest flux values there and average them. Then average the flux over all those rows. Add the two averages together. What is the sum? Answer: 57.4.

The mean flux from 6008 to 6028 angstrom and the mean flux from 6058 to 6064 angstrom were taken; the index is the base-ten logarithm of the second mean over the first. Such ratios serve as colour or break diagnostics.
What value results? 0.04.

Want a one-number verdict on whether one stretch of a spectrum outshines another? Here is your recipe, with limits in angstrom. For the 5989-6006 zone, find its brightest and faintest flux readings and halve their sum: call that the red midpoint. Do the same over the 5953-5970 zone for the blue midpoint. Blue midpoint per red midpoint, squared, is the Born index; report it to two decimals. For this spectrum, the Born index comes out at 1.28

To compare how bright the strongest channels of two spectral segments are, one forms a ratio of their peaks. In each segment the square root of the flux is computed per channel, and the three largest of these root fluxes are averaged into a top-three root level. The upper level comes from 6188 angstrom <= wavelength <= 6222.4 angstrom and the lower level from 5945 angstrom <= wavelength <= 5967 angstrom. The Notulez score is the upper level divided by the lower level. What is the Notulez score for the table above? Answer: 0.99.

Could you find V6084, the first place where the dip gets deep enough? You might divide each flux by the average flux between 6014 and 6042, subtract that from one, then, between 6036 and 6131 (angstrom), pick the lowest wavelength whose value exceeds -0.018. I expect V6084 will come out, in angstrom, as 6040.25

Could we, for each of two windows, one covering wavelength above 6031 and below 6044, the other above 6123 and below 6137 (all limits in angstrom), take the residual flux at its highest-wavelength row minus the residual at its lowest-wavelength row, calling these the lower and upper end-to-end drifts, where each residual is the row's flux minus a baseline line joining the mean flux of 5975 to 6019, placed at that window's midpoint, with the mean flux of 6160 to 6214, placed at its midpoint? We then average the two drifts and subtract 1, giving 0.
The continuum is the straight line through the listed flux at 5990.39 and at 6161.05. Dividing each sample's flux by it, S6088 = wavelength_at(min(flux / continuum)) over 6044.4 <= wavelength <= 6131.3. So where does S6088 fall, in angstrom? 6082.12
